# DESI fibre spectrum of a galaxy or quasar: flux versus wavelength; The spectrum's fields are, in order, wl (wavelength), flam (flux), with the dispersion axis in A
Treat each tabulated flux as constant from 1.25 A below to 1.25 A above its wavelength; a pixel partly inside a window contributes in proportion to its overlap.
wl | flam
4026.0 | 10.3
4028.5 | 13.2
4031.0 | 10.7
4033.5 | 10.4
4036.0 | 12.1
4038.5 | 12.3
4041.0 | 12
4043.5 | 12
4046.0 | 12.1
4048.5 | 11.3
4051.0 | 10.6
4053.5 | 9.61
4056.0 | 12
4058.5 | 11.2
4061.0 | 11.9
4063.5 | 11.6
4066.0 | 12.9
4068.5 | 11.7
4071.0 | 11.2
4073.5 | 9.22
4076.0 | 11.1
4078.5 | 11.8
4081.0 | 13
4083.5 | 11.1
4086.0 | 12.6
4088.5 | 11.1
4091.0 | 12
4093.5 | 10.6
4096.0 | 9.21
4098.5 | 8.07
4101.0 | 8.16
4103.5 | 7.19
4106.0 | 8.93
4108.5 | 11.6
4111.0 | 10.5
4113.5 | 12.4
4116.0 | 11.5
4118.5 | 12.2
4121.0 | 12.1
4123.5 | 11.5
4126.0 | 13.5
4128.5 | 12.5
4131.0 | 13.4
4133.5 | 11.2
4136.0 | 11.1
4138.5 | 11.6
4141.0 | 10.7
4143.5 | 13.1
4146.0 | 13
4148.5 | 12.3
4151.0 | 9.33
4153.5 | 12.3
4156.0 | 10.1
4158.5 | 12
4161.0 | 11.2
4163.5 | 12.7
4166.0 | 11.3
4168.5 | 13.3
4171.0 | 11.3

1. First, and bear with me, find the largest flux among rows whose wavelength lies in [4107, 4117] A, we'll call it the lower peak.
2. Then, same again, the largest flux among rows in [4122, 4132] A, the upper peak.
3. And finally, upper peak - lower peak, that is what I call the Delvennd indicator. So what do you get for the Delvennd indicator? 1.10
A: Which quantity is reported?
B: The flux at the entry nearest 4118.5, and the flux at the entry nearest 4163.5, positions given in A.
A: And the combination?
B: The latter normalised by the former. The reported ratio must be 1.04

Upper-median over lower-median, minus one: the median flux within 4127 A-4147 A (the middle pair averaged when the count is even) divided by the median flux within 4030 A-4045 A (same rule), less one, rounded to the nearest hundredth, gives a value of 0.00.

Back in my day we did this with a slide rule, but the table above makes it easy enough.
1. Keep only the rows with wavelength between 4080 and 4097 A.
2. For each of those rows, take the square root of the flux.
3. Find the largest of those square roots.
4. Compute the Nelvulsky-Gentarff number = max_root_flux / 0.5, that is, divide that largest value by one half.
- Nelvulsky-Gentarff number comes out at 7.21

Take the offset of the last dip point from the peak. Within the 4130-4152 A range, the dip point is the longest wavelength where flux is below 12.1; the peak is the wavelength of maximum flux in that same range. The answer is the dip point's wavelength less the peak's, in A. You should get 20.0 A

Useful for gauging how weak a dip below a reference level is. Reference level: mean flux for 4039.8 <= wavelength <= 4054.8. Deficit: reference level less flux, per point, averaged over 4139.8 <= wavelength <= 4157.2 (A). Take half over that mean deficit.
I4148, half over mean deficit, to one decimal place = -1.8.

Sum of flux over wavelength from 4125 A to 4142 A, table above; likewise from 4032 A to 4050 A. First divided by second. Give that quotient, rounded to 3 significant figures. 1.02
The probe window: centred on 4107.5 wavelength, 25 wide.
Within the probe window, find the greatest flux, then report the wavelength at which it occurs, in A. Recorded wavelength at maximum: 4113.5 A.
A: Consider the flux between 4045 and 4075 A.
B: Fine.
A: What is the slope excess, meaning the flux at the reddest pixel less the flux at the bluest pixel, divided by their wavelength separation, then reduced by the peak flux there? -13.00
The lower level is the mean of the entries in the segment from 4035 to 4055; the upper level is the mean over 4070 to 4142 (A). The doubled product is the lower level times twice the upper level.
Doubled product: 255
